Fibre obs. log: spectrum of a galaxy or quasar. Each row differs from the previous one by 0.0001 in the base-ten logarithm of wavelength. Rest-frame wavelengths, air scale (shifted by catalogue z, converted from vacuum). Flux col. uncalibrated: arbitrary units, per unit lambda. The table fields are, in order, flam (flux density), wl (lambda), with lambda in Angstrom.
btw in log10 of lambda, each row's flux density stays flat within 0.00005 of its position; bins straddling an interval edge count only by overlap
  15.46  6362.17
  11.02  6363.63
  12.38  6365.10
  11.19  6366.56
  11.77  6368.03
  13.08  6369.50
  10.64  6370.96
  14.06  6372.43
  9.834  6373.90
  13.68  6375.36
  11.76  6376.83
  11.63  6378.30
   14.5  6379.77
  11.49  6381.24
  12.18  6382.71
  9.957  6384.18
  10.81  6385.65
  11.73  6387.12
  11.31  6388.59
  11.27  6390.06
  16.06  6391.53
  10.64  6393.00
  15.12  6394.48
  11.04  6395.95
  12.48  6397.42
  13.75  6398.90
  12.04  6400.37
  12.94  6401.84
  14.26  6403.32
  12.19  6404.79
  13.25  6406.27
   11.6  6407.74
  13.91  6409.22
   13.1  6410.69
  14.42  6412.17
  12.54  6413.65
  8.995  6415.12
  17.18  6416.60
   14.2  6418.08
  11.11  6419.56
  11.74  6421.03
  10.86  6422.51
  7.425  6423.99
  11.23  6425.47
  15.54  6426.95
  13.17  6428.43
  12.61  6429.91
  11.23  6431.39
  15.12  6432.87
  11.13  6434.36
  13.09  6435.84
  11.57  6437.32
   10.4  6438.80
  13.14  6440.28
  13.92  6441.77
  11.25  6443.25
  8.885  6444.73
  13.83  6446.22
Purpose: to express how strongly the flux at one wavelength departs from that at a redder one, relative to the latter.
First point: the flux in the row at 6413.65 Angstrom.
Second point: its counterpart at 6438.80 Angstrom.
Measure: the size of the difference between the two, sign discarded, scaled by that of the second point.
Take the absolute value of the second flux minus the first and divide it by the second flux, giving 0.21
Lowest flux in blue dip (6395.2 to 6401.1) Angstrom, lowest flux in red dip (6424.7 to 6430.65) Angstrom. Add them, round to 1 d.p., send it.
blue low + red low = 22.3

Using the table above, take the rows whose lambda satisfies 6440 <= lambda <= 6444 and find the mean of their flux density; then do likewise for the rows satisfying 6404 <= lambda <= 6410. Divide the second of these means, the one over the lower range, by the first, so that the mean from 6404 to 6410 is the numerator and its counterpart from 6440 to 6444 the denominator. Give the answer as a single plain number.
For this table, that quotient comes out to 1.00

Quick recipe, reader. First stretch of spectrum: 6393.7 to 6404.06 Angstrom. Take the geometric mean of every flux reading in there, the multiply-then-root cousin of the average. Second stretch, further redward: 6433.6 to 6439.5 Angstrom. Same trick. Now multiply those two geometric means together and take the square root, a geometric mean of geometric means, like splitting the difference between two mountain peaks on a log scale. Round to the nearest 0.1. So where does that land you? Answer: 12.2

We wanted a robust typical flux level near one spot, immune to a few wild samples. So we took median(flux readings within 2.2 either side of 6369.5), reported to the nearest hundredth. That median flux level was 11.77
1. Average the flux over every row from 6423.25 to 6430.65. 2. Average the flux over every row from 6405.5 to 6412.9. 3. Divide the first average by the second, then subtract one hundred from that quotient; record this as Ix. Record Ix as -99.1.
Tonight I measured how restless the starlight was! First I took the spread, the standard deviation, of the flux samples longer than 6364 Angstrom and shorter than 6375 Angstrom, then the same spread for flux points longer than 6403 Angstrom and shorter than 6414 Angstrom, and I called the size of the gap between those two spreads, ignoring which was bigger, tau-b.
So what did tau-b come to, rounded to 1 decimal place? 0.4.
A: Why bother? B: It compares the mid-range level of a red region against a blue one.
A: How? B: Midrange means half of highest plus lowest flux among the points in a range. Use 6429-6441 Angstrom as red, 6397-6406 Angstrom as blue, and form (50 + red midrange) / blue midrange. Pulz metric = 4.77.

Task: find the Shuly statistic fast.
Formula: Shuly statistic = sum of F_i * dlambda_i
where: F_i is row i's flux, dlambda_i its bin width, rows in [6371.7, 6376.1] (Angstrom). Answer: 55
